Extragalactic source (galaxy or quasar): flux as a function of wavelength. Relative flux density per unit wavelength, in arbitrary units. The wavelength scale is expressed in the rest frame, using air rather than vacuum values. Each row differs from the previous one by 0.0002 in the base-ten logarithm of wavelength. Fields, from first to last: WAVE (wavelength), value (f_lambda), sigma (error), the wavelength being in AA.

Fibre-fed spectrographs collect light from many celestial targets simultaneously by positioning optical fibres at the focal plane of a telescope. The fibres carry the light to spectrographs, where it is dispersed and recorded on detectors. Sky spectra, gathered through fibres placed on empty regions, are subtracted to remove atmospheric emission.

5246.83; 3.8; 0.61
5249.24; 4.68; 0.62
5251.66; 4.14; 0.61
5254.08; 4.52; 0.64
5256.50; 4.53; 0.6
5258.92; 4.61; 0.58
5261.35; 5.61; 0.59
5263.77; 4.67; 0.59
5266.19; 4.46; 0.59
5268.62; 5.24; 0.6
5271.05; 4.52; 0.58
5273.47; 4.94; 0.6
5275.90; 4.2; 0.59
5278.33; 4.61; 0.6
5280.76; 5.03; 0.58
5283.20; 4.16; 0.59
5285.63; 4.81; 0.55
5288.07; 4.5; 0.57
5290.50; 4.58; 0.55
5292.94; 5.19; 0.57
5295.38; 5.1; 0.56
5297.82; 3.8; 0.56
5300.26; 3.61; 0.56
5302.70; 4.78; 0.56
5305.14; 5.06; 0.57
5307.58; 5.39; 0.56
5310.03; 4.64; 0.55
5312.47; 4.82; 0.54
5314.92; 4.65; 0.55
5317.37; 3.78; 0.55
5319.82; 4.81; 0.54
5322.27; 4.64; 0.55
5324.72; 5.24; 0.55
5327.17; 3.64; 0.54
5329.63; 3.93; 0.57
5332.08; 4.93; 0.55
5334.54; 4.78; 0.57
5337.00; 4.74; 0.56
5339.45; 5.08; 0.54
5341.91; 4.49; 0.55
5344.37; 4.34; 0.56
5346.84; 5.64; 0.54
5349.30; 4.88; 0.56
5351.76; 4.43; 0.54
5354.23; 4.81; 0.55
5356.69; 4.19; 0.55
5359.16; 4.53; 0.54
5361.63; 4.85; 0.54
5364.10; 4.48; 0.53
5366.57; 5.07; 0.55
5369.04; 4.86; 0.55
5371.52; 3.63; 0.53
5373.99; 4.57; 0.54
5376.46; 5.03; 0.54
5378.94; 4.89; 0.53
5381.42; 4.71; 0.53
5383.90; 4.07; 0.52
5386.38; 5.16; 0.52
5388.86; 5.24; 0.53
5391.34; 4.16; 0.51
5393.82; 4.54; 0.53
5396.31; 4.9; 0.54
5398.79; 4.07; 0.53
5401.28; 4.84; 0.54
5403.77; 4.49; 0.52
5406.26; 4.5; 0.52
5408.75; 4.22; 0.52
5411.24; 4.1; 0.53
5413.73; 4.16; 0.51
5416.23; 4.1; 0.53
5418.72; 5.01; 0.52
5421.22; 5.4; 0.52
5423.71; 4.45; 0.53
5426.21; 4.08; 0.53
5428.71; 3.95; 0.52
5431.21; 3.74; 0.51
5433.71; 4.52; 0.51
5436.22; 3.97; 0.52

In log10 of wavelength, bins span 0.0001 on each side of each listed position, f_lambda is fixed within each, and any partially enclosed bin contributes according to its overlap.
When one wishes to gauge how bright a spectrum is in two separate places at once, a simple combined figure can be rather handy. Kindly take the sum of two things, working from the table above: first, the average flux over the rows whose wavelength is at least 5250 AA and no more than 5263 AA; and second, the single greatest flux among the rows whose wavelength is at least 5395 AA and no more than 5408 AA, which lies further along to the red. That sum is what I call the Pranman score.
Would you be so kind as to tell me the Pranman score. 9.58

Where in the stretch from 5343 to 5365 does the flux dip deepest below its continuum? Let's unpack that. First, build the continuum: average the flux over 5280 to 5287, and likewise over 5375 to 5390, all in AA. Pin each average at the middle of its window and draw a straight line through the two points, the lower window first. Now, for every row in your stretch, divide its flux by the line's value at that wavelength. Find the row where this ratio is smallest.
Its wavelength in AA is 5356.69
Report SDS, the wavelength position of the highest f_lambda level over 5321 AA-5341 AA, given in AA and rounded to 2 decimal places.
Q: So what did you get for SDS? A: 5324.72 AA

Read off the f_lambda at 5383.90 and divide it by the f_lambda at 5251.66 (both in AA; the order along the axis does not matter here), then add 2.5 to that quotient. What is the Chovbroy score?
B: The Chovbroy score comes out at 3.48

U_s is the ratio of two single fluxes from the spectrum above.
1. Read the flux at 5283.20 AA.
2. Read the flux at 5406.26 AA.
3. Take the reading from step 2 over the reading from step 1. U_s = 1.08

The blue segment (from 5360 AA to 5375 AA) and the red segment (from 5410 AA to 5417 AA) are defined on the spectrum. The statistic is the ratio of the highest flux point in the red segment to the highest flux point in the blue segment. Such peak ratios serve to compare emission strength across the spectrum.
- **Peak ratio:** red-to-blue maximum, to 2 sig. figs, 0.82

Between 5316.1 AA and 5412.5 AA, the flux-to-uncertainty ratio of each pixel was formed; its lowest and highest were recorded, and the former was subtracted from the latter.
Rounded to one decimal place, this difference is 3.7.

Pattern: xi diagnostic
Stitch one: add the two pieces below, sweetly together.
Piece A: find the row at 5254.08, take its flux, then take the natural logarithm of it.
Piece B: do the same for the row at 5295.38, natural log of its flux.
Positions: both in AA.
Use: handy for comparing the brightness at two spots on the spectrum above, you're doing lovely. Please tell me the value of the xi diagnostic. 3.14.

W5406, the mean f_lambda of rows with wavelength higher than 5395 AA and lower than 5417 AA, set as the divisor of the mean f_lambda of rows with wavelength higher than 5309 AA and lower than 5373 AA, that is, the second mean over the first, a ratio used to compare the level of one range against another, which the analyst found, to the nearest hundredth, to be 1.05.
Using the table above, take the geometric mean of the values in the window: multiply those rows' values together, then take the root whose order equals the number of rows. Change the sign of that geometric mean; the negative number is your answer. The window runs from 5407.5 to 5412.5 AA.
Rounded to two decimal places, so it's -4.16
